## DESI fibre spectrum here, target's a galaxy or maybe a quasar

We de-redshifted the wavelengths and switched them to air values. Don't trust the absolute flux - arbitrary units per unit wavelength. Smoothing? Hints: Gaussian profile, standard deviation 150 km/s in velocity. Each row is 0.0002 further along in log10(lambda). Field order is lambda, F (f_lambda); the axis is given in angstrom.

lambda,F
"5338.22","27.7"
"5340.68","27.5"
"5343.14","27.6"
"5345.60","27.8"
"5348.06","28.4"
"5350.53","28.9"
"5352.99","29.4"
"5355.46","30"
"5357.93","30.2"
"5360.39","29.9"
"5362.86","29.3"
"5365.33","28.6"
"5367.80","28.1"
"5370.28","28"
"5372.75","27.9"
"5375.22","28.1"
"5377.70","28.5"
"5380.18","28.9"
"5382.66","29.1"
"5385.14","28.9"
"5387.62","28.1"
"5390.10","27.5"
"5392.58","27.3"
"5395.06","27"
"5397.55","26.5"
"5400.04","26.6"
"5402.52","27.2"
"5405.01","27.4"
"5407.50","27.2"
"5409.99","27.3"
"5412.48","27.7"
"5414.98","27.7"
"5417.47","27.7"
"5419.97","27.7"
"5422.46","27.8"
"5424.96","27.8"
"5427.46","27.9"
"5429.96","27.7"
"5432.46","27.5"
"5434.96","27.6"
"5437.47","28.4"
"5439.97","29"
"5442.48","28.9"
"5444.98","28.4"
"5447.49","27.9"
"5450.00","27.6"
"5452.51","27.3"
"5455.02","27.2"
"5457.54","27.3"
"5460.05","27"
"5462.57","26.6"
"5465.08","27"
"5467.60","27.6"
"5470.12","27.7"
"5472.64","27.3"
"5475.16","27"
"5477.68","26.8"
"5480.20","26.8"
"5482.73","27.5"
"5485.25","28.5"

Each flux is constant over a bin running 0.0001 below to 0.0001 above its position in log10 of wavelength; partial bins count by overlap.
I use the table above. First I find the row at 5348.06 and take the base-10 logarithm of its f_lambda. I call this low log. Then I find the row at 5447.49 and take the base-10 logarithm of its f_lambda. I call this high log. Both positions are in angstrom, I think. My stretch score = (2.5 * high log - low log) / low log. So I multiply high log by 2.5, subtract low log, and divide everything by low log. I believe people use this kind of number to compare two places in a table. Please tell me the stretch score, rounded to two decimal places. 1.49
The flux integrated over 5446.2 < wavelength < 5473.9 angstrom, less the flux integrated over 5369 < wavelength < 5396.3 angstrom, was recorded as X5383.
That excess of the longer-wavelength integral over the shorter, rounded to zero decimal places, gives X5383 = -11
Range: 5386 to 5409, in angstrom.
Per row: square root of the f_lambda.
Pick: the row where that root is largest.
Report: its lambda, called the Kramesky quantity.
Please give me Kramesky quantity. 5387.62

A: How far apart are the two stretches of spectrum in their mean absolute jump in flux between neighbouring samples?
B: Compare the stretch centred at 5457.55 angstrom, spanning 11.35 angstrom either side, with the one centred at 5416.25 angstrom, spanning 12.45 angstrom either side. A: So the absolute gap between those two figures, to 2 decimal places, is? 0.21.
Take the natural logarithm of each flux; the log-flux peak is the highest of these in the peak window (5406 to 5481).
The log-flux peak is 3.37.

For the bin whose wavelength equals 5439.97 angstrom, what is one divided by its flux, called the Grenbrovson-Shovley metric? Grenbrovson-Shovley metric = 0.0345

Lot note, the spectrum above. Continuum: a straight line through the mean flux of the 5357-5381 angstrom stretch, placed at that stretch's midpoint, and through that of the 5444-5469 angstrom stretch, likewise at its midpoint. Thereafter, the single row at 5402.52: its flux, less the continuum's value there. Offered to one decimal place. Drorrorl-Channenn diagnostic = -1.0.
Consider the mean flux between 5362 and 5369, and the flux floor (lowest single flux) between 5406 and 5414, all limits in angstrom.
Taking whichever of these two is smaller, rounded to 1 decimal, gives 27.2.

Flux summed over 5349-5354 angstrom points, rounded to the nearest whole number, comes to 58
